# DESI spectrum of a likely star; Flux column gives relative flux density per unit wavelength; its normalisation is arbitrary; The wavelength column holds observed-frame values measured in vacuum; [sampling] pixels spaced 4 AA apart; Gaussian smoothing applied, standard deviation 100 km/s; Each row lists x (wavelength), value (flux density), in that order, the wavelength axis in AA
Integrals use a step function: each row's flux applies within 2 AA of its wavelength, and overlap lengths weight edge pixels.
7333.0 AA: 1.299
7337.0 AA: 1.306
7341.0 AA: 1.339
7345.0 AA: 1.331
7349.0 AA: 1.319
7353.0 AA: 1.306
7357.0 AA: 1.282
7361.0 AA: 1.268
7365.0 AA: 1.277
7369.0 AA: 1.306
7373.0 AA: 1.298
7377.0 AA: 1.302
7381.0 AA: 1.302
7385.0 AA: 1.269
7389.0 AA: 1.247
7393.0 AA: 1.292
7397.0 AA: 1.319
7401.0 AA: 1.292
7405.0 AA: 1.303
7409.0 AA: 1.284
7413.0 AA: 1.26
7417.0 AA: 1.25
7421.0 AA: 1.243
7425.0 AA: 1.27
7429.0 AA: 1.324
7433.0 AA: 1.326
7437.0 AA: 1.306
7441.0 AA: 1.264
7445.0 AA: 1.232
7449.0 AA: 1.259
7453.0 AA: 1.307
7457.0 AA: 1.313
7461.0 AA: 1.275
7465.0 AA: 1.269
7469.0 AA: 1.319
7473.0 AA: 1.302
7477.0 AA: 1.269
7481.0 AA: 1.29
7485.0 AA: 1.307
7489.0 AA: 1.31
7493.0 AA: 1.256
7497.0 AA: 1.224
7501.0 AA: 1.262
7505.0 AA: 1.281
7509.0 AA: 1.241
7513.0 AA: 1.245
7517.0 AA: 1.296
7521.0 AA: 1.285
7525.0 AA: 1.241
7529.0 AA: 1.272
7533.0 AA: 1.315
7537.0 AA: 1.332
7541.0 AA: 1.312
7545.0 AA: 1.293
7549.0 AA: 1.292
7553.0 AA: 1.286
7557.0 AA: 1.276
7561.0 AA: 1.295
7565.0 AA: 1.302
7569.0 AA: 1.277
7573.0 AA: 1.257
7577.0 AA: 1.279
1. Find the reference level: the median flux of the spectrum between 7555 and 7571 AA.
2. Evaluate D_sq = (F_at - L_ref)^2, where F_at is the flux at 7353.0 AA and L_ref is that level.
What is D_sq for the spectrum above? 0.0004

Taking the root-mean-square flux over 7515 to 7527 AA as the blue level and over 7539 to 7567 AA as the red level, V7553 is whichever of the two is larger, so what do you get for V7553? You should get 1.29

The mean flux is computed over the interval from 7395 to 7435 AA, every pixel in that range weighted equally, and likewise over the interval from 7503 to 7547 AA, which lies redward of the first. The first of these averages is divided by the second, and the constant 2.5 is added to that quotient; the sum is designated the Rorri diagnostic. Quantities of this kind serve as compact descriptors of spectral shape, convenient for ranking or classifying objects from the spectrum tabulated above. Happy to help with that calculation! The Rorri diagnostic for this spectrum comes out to 3.50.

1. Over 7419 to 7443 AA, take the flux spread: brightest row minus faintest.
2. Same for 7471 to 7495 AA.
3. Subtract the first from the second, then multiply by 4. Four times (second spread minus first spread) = -0.12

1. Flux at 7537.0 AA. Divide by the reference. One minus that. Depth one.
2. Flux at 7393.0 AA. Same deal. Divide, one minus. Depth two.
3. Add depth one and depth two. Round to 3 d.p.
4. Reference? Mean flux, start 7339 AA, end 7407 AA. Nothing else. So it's -0.023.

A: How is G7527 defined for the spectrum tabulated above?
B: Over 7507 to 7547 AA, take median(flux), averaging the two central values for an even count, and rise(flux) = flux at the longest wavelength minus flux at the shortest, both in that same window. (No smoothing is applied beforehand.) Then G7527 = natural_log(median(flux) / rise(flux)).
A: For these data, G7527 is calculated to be 3.21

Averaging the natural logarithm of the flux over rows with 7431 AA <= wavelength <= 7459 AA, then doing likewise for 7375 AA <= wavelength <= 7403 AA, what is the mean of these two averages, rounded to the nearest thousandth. 0.253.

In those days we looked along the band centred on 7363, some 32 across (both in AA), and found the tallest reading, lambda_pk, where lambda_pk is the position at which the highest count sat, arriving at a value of 7349.0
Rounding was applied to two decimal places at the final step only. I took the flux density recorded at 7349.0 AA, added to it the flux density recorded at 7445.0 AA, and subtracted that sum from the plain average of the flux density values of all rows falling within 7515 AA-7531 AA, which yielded -1.28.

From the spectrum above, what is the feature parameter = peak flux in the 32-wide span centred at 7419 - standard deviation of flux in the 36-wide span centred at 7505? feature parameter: 1.30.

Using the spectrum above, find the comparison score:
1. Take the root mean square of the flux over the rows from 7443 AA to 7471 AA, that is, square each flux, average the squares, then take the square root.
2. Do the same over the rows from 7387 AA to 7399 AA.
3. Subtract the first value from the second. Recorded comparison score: 0.004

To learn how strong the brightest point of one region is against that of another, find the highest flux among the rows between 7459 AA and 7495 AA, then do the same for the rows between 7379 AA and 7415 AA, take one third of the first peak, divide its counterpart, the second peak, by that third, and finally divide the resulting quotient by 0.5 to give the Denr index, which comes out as 6.00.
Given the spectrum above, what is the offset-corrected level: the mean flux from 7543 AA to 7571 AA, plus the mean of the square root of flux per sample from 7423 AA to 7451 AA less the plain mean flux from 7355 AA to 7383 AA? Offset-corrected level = 1.13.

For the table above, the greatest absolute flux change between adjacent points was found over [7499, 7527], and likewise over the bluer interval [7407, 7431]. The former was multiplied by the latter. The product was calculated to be 0.0028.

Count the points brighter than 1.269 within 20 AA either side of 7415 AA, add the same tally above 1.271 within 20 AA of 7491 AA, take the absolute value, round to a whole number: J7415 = 12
